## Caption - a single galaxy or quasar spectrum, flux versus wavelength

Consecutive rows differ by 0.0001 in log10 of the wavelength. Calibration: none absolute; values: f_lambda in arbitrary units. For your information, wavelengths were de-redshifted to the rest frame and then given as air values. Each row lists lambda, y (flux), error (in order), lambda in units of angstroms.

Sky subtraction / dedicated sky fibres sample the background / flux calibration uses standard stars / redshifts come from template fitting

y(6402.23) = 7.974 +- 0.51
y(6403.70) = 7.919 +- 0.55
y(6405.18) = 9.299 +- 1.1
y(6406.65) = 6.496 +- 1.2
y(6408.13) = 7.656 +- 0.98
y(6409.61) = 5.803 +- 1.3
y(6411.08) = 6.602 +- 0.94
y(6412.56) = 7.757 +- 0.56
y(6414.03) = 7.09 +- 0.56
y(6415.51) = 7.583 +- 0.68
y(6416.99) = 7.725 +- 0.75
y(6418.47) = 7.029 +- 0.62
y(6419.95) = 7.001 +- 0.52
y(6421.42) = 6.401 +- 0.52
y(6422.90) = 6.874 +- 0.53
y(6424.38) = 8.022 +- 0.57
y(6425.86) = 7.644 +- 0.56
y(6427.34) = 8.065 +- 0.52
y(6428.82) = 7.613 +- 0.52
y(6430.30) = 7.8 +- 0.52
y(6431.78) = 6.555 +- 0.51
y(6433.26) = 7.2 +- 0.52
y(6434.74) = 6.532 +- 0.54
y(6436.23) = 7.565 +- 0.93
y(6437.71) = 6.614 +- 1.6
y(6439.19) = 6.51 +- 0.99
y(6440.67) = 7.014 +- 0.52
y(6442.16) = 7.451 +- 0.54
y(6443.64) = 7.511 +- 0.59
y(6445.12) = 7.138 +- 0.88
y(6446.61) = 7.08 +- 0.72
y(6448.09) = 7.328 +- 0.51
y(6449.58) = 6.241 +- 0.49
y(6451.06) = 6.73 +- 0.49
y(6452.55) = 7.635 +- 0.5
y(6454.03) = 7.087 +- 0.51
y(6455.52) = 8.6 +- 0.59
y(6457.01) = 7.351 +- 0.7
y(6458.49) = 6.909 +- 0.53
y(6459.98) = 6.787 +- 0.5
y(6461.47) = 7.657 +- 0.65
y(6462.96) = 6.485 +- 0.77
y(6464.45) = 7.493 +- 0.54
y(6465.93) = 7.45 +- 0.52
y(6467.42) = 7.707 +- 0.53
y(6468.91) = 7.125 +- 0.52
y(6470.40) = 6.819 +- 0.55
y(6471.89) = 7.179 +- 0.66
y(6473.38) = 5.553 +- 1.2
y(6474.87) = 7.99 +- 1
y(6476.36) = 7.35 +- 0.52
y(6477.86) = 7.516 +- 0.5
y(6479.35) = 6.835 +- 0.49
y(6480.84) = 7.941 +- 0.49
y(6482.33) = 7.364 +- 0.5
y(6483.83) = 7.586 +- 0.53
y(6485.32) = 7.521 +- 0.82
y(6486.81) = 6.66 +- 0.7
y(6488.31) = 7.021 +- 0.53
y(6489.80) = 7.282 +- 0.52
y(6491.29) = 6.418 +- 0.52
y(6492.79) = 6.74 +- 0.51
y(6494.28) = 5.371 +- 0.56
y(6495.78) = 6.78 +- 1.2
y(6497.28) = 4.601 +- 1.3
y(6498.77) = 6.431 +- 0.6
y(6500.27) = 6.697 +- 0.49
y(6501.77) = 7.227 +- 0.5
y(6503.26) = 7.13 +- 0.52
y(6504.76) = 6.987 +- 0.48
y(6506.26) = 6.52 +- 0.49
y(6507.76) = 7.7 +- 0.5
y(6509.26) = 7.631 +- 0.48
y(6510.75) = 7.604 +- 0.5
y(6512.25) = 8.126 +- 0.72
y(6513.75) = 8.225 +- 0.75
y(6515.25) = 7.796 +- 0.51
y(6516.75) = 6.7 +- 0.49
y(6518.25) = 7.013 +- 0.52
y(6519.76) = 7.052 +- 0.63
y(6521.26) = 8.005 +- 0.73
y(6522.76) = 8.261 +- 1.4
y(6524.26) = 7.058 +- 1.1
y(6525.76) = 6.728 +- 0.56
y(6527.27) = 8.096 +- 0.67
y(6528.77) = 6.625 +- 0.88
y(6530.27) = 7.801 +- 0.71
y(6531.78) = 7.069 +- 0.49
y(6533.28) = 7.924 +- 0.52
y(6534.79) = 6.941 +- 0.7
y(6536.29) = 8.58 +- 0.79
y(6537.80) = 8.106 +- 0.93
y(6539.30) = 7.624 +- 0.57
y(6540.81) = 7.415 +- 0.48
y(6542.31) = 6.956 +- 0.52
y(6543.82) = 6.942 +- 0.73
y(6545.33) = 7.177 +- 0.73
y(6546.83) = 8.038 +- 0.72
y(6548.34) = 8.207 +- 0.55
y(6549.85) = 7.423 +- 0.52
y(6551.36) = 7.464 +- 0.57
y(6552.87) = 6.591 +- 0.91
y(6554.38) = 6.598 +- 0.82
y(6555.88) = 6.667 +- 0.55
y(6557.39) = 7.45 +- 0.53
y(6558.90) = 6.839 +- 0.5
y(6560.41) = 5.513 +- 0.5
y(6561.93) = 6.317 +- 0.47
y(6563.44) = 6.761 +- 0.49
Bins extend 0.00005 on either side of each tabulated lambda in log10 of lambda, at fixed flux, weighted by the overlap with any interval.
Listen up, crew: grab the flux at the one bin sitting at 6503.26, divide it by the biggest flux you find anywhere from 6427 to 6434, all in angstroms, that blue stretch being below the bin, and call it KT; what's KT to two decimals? 0.88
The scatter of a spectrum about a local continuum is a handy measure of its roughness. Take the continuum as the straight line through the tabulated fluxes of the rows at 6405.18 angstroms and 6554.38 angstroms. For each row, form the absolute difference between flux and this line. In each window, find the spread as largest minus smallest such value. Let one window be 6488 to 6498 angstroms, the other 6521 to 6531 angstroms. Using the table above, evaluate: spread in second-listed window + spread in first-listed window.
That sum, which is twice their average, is 3.6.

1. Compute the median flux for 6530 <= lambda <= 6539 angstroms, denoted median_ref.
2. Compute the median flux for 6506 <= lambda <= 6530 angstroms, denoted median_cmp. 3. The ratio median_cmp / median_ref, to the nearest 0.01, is 0.97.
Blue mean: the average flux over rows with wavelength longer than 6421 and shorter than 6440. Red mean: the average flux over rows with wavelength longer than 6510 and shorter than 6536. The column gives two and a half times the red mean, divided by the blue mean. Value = 2.60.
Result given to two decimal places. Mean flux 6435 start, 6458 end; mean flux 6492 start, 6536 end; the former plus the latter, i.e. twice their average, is 14.32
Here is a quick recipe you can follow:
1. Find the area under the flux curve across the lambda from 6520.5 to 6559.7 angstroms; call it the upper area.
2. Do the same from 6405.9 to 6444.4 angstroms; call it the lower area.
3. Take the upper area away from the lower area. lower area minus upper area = -15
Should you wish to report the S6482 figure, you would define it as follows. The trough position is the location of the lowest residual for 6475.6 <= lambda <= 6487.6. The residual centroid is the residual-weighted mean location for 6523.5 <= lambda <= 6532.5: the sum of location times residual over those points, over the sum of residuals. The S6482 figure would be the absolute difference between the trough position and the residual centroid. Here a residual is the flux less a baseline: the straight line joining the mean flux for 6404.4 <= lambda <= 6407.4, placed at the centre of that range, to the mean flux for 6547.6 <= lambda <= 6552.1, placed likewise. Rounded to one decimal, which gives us 40.7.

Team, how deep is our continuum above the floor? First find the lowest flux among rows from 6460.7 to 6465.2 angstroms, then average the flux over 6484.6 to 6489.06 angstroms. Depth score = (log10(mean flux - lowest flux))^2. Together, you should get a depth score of 0.055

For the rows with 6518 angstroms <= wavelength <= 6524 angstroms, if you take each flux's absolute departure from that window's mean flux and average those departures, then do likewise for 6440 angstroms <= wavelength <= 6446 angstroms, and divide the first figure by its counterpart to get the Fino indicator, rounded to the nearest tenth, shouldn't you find 2.7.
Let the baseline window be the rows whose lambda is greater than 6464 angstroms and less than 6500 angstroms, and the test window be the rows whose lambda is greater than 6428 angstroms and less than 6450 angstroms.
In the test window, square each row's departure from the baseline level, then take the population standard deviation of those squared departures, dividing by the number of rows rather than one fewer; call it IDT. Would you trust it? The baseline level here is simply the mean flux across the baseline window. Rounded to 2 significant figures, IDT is 0.20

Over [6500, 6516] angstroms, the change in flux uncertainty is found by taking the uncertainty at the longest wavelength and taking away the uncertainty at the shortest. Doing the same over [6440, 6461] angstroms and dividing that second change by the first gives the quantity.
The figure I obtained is -1.0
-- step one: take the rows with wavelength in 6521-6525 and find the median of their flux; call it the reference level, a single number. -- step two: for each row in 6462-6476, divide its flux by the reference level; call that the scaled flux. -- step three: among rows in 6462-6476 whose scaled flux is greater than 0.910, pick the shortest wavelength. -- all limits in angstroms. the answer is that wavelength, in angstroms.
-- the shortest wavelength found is 6464.45 angstroms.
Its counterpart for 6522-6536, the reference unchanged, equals 6522.76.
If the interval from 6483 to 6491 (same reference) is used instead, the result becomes 6483.83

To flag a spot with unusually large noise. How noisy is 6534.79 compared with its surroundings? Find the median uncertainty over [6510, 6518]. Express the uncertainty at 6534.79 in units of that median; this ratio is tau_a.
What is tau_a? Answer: 1.4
